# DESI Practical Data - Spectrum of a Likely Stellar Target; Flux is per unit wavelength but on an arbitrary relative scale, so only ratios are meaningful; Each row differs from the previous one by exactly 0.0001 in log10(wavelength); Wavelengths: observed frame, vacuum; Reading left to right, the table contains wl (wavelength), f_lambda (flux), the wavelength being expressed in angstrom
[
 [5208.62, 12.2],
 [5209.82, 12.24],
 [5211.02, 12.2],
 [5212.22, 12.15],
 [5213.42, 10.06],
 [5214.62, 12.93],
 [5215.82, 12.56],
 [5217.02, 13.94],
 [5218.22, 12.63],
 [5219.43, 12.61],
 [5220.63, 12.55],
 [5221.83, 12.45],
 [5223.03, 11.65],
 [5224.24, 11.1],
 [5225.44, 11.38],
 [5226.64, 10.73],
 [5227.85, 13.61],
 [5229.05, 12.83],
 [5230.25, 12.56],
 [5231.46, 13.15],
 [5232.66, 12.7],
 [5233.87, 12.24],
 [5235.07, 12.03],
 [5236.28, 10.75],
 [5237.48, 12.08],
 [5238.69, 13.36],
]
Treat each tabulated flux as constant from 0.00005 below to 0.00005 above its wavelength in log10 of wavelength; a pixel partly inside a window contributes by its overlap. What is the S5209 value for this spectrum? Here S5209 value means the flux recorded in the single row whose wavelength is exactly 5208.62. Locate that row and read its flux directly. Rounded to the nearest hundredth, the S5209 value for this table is 12.20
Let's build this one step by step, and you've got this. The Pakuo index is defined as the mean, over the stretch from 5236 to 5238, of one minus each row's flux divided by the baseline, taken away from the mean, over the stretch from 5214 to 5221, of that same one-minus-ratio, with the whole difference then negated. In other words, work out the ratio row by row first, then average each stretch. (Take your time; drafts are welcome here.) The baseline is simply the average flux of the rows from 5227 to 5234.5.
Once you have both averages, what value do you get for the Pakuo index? 0.11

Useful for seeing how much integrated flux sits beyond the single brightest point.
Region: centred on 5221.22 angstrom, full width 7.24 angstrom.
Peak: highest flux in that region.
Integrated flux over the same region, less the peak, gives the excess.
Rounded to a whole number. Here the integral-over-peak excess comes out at 75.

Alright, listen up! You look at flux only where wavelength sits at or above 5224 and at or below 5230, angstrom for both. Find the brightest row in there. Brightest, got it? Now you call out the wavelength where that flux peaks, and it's 5227.85 angstrom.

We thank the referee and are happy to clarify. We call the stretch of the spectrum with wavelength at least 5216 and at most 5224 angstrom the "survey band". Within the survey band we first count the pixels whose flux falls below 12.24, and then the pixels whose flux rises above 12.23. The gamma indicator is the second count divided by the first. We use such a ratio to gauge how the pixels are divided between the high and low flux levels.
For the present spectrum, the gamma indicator 5.0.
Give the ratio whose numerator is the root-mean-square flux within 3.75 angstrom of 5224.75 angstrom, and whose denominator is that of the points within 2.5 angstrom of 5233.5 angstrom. 0.95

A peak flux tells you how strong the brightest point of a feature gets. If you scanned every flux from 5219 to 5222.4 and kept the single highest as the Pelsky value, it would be 12.61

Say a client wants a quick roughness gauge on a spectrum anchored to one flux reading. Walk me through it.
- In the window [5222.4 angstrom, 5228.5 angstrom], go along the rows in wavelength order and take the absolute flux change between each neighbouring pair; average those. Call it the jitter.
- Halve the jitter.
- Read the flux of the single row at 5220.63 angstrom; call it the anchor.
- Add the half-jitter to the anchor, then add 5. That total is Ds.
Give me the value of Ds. 18.1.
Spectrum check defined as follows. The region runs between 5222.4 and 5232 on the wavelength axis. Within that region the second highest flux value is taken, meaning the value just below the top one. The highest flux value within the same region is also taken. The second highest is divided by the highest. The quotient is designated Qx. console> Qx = 0.97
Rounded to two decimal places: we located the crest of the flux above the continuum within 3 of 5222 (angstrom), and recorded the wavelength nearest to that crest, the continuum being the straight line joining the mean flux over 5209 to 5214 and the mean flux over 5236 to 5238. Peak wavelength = 5219.43 angstrom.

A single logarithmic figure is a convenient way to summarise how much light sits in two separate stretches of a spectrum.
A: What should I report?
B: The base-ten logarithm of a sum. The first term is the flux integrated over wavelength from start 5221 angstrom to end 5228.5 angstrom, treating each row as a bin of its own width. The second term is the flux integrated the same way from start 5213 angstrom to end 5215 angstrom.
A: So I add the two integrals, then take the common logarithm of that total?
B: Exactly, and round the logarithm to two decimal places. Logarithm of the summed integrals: 2.05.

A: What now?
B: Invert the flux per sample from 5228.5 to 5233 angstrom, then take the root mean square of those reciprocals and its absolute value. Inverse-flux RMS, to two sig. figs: 0.078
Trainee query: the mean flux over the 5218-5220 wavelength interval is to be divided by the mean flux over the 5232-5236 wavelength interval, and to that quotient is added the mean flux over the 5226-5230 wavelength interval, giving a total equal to 13.4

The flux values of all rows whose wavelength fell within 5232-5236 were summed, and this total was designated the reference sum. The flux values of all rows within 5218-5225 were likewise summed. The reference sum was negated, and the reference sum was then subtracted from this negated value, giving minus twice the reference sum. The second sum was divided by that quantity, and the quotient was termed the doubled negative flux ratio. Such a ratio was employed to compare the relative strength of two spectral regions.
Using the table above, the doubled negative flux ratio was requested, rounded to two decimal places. -0.99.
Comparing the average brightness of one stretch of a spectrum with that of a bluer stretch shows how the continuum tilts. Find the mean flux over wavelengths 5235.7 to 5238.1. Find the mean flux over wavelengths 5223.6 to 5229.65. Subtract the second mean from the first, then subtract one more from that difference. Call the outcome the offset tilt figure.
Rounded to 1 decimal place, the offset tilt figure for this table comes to -1.5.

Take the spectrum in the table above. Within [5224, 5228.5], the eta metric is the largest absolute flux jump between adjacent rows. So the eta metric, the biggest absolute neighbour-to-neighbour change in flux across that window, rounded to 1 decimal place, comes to 2.9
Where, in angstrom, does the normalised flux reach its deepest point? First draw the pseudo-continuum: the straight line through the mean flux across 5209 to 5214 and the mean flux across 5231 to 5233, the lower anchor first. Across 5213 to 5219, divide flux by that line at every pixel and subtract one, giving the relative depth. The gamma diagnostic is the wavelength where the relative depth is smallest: 5213.42 angstrom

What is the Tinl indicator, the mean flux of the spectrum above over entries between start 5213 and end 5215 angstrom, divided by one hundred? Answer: 0.115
